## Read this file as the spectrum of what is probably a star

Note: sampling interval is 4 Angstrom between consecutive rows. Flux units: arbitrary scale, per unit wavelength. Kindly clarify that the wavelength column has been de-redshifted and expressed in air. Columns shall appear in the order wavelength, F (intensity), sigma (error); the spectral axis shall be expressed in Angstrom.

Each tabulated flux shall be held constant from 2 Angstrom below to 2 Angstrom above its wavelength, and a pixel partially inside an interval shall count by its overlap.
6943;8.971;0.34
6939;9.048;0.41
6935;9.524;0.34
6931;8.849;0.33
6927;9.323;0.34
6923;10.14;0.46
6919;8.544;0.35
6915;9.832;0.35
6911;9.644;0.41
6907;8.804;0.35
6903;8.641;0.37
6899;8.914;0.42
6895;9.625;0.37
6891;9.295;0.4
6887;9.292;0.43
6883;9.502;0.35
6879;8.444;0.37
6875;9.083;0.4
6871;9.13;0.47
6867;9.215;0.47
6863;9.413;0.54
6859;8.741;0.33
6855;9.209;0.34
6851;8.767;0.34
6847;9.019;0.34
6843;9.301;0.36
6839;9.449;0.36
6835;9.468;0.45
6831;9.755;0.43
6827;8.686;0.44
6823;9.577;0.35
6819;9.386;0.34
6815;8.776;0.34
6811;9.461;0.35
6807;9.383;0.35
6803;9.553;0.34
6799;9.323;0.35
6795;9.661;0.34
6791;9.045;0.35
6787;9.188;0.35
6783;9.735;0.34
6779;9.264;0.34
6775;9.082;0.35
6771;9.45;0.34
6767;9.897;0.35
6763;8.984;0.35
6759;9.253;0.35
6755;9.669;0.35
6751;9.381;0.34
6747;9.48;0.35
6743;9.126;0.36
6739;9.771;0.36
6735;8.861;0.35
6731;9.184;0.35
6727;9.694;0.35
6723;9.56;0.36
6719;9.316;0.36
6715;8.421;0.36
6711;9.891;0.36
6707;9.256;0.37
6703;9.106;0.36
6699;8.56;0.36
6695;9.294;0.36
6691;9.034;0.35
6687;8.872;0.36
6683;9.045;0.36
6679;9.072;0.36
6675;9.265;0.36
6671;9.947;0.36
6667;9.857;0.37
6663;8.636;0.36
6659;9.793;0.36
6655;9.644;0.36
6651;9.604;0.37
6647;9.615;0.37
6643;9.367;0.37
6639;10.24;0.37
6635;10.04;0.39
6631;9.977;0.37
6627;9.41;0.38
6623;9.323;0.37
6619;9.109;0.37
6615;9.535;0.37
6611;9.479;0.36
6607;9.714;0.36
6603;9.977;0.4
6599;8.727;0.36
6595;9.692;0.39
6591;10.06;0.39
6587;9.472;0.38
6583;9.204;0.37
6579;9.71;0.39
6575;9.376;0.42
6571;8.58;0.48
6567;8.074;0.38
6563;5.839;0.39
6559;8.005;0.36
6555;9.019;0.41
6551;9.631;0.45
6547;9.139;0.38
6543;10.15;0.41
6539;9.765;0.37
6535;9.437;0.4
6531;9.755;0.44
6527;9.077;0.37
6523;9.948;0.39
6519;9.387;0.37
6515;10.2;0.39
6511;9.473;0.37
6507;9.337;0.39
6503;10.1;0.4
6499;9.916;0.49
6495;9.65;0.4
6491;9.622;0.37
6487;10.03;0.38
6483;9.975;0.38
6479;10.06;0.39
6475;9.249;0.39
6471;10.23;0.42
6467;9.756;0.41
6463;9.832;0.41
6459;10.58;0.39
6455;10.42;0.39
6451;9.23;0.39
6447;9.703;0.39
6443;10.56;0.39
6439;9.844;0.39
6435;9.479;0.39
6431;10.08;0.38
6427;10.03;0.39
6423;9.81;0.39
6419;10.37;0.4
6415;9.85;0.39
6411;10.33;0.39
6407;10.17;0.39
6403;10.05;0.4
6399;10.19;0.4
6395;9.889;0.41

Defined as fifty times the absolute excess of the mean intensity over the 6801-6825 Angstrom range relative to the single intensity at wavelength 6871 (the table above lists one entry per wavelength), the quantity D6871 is 11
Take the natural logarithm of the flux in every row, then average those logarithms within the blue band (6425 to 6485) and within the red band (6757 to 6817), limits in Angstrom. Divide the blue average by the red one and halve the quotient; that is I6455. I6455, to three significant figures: 0.514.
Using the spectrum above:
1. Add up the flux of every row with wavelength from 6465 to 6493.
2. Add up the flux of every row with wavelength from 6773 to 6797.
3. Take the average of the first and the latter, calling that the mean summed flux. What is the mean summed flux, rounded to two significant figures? 62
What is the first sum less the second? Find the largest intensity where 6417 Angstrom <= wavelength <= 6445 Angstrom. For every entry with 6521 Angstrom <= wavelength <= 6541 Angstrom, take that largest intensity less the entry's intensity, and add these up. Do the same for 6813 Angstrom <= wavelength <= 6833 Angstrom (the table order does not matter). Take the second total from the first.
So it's -1.8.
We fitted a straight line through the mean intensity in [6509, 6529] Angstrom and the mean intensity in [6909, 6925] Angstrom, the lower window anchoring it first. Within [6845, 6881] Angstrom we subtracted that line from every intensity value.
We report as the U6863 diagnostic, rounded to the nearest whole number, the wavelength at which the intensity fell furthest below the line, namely 6879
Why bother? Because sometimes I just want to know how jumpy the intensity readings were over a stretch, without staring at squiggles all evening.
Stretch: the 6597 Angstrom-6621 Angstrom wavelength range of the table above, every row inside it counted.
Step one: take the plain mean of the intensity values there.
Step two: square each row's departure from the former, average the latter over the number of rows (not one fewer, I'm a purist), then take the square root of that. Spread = 0.41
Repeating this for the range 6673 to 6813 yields 0.34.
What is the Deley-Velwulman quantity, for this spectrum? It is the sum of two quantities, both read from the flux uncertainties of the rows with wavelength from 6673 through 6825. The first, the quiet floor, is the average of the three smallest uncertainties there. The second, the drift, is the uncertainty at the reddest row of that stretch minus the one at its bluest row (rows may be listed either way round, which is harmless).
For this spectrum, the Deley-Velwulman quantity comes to 0.330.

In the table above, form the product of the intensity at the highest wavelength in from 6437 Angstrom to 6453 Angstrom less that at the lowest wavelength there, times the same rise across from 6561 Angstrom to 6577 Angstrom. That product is -2.2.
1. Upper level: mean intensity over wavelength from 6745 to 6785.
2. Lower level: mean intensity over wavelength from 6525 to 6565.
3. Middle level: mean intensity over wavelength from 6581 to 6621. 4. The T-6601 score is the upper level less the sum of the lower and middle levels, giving -9.1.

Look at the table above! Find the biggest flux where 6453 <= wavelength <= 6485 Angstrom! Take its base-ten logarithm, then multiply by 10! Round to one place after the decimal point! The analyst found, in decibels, 10.2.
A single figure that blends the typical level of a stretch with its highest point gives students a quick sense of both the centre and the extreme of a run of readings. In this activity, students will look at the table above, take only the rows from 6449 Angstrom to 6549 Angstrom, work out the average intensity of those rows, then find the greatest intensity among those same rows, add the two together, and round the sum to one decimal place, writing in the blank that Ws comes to 20.4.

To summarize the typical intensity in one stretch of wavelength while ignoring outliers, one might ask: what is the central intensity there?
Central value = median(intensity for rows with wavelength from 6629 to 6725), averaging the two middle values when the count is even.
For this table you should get 9.34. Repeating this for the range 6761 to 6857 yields 9.35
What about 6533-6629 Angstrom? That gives 9.42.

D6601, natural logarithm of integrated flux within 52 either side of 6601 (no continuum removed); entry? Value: 6.87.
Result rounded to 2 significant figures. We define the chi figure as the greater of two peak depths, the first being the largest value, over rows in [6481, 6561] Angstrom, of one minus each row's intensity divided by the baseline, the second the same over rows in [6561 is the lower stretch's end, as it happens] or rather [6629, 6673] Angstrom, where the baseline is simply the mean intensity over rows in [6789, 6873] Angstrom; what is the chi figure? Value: 0.13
